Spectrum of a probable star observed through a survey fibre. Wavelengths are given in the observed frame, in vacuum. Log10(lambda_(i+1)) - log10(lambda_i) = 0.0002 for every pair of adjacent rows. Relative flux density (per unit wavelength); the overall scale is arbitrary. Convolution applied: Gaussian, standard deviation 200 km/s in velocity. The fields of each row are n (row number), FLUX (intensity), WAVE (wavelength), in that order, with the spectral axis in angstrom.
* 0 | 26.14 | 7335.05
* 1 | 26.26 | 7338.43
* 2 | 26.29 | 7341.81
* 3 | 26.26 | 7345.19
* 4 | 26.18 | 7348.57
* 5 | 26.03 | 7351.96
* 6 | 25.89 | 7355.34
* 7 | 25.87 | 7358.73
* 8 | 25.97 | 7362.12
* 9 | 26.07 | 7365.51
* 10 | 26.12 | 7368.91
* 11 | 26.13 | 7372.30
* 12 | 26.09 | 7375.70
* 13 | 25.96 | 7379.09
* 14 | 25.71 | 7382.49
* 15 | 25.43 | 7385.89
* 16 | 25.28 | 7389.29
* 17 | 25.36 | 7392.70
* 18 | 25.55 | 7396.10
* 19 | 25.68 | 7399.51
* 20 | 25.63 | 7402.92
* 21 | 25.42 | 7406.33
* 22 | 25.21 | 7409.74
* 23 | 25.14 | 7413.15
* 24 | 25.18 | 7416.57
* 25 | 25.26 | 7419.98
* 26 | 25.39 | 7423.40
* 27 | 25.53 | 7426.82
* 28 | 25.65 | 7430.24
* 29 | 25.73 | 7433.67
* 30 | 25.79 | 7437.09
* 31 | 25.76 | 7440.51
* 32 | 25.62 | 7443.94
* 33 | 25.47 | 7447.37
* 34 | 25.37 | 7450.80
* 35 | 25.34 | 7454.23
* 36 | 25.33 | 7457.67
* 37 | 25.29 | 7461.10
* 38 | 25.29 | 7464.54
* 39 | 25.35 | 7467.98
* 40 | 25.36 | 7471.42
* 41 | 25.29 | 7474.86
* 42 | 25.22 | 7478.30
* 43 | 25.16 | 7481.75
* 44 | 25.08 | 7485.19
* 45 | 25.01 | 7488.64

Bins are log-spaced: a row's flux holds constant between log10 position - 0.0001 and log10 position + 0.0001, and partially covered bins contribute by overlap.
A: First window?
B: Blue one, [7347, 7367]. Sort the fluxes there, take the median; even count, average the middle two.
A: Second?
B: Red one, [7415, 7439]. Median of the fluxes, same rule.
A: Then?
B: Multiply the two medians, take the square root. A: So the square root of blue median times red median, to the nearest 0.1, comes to 25.8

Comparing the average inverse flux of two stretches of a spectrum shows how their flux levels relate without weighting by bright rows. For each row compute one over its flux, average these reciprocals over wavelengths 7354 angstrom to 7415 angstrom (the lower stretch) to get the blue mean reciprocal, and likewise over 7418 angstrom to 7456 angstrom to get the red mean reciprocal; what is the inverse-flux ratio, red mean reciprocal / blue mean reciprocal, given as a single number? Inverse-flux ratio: 1.006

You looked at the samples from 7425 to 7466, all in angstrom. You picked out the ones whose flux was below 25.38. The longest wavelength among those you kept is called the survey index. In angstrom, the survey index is 7464.54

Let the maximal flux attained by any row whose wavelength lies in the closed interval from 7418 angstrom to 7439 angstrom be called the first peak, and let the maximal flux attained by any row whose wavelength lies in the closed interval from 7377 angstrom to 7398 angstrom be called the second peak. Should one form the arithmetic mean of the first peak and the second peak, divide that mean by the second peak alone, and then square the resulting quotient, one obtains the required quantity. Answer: 0.993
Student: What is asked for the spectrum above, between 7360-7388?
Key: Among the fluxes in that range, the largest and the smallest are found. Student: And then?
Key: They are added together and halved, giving 25.8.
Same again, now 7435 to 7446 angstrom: 25.7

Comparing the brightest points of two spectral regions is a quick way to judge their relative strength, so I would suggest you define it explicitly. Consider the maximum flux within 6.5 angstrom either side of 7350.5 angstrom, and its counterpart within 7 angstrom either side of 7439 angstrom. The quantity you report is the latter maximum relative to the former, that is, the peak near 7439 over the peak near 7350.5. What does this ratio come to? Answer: 0.98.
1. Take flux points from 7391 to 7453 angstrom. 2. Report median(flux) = 25.50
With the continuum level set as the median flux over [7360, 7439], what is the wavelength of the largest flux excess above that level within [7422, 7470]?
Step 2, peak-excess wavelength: 7437.09 angstrom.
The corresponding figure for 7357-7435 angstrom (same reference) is 7372.30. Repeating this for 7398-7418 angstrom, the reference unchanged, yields 7399.51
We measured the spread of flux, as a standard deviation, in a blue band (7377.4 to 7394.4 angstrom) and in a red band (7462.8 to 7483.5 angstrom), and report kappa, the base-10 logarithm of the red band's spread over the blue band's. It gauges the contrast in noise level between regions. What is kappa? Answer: -0.56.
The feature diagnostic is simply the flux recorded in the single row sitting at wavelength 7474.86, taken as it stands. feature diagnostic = 25.29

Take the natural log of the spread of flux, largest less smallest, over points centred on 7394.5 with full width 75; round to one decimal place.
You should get 0.0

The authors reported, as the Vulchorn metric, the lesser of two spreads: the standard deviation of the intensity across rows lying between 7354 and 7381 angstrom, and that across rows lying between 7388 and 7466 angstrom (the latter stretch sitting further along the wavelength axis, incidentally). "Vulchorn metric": 0.10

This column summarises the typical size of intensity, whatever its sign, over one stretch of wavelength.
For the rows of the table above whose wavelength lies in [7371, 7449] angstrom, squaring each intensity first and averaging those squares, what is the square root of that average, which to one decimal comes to 25.6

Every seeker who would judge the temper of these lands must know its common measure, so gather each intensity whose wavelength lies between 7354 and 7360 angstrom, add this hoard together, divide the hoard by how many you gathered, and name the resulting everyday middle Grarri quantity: 25.9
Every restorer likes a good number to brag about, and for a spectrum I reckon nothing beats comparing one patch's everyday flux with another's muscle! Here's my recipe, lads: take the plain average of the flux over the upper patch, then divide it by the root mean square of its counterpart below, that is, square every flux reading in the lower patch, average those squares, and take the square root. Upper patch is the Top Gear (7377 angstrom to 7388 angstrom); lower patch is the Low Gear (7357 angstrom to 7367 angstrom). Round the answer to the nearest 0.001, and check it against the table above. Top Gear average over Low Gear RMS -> 0.990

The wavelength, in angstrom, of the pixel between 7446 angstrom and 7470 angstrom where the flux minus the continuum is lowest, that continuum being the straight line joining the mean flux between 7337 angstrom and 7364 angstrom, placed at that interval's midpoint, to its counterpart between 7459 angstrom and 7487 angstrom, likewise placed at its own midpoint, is 7461.10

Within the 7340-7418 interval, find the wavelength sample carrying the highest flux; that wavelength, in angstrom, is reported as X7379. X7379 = 7341.81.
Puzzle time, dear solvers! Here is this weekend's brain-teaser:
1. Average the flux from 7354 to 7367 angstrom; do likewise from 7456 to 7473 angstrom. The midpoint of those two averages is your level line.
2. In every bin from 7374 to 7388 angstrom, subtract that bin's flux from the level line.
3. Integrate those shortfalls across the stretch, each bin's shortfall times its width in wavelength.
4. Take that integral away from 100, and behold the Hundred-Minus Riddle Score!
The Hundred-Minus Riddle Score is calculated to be 102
